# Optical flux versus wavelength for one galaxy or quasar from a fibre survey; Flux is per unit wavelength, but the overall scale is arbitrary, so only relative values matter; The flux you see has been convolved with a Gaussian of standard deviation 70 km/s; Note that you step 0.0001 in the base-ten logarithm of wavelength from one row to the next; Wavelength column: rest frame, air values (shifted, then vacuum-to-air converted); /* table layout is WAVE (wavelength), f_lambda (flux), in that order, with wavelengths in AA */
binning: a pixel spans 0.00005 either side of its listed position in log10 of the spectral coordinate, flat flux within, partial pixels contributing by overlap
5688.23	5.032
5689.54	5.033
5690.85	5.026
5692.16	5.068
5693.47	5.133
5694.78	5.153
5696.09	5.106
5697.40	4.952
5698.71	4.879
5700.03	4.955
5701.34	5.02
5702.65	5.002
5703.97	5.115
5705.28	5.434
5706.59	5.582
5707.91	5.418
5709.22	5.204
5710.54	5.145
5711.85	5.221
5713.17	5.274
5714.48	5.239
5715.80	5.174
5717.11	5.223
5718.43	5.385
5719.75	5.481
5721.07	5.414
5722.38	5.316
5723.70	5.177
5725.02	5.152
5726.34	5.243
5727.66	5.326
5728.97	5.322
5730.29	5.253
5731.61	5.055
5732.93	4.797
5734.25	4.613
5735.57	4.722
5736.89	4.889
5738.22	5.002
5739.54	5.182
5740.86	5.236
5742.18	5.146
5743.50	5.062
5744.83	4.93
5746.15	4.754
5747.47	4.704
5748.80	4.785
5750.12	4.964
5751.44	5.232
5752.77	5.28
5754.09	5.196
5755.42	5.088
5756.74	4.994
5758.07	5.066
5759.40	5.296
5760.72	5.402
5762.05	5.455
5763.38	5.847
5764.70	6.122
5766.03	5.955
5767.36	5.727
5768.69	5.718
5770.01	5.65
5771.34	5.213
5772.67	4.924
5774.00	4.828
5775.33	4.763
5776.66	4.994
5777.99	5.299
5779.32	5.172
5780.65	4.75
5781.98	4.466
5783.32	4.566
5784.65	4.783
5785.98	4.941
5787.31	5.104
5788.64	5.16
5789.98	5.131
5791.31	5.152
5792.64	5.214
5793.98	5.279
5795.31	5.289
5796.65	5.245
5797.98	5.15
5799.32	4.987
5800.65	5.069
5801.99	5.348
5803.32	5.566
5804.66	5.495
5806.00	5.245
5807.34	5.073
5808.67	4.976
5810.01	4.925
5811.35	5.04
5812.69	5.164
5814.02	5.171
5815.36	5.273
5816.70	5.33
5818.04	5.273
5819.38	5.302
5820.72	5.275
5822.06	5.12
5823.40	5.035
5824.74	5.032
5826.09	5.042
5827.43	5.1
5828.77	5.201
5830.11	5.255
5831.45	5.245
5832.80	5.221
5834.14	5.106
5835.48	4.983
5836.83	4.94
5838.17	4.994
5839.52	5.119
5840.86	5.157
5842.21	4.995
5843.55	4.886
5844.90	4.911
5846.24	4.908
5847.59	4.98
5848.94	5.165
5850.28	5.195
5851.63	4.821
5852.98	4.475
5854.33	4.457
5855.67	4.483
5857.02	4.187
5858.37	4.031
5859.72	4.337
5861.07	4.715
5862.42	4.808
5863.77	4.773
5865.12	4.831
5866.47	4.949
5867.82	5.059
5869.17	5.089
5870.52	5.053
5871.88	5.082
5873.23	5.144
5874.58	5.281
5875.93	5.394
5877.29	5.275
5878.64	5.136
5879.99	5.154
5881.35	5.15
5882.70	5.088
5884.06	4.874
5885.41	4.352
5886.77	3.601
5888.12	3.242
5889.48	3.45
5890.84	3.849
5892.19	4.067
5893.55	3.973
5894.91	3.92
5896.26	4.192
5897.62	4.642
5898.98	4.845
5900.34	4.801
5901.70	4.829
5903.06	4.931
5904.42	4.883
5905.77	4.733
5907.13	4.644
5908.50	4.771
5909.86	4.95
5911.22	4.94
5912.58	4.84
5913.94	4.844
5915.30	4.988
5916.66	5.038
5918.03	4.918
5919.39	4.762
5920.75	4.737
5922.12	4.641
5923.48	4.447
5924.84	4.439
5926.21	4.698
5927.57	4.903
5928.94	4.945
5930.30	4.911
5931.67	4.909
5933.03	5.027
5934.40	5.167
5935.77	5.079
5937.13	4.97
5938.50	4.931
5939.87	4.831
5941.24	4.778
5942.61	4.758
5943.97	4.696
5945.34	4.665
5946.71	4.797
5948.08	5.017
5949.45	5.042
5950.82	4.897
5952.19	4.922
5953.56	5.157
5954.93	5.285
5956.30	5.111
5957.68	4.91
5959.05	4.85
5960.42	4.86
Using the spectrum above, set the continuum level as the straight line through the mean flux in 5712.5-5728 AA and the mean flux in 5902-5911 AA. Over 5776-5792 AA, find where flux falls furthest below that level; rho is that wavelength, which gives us 5781.98 AA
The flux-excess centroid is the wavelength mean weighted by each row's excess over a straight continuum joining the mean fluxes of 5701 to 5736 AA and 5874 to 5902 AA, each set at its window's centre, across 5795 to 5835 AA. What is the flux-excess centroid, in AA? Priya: 5815.5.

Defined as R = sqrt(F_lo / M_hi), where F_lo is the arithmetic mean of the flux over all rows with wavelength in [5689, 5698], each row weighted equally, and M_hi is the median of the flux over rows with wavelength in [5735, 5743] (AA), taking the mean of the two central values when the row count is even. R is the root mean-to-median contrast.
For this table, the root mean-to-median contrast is 1.00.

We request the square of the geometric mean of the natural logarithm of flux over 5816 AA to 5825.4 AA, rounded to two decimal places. 2.71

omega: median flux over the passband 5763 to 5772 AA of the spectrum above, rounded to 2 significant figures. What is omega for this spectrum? 5.7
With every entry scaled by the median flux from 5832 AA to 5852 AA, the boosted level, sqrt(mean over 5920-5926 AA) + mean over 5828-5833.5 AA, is 2.00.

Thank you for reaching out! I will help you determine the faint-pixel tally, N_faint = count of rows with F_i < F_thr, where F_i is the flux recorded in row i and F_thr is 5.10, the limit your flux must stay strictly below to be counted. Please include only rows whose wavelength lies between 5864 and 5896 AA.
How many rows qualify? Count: 16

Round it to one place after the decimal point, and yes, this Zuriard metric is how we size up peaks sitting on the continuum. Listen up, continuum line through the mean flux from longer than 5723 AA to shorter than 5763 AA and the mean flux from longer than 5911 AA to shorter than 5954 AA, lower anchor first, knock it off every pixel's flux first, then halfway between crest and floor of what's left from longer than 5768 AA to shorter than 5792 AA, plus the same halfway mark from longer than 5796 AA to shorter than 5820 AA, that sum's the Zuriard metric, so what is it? 0.3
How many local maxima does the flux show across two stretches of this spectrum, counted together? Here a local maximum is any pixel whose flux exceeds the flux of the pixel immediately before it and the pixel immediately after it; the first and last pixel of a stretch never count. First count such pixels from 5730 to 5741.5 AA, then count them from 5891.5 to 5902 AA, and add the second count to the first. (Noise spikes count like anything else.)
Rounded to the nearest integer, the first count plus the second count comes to 1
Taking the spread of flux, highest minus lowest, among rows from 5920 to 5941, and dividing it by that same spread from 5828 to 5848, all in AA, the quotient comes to 2.0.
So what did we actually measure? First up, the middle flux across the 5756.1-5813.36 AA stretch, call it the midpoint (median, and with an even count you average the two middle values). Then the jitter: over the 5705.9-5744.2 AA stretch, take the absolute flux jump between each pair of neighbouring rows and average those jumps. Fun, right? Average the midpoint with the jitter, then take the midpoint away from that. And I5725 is -2.53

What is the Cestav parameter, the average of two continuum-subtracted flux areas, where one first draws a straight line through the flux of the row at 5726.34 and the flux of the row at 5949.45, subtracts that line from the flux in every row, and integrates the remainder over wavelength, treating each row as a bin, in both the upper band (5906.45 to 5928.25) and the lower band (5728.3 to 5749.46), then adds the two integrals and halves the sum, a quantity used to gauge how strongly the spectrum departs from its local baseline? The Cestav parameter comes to -5.9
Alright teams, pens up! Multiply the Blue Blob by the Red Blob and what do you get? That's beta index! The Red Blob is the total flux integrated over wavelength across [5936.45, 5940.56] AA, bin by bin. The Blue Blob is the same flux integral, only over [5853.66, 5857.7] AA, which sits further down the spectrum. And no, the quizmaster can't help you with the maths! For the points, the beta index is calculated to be 357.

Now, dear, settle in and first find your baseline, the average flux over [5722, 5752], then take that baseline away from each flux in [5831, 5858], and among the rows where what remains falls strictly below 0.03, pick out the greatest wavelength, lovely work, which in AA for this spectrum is 5857.02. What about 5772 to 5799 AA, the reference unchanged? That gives 5785.98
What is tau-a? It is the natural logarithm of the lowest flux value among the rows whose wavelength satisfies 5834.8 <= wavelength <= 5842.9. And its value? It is 1.60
